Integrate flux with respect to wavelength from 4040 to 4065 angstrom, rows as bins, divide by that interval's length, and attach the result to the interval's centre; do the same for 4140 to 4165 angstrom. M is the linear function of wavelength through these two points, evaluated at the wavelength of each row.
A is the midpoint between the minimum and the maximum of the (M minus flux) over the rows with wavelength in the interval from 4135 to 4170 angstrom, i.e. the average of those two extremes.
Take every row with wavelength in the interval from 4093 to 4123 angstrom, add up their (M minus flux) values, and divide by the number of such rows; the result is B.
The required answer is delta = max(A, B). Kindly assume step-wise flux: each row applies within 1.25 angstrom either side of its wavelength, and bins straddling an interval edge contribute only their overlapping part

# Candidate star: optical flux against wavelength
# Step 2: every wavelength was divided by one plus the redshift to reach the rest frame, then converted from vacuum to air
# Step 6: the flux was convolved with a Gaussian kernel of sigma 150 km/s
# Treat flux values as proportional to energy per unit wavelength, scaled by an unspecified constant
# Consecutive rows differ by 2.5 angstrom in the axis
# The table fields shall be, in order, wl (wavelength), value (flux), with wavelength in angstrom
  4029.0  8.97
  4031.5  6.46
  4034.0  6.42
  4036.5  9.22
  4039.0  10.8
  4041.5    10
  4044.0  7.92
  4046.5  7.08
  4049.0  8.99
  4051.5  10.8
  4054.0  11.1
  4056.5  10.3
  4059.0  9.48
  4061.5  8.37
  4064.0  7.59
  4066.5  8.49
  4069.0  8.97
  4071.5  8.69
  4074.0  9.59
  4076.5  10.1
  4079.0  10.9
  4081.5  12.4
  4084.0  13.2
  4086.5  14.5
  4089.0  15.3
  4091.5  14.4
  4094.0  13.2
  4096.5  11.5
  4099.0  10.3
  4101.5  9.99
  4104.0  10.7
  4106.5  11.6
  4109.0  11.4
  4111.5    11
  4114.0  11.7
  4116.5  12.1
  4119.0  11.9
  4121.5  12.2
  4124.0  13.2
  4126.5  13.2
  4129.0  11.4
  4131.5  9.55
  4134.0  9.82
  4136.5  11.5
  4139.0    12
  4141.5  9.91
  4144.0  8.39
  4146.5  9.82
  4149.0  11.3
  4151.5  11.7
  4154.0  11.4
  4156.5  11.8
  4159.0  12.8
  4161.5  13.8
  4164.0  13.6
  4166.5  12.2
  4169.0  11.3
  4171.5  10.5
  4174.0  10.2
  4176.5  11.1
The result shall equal 0.3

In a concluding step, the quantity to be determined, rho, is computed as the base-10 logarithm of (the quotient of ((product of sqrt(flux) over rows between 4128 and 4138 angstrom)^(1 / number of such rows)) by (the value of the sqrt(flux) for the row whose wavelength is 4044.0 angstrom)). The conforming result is 0.06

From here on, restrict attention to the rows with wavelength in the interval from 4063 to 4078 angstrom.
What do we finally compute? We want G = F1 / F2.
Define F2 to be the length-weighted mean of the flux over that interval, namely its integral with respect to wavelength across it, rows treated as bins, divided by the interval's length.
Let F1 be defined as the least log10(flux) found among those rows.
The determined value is 0.098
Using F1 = 0.88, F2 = 9.0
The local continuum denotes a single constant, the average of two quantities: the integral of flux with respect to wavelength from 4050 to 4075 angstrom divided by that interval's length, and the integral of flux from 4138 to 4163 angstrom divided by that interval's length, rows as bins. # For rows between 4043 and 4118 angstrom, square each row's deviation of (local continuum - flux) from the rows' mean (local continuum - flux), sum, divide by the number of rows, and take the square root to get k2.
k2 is 2.04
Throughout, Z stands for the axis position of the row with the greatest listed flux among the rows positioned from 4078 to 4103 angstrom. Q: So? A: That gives 4089.0 angstrom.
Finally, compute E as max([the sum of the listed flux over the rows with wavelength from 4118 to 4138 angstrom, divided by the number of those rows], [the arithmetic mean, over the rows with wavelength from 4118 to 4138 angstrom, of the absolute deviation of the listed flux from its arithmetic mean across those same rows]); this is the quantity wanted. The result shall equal 11.6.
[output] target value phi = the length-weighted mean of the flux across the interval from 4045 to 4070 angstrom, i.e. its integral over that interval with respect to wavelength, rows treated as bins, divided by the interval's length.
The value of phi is 9.1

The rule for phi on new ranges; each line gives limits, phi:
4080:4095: 13.8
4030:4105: 10.2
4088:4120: 11.9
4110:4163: 11.5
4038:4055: 9.5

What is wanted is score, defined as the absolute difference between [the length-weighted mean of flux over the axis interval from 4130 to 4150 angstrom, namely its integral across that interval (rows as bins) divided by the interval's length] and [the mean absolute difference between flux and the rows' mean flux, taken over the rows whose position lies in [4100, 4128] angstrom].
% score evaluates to 9.6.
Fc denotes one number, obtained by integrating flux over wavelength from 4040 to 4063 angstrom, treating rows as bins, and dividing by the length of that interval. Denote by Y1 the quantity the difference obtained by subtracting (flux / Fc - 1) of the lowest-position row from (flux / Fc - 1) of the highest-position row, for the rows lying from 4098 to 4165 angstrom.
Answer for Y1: 0.4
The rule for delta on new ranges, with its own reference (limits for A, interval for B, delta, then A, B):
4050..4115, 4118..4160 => -0.2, -1.7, -0.2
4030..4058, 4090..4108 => 0.2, 0.2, -1.4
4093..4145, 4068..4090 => -0.1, -0.1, -1.7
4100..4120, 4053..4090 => -0.6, -0.6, -1.0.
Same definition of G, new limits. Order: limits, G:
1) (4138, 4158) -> 0.086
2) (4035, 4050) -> 0.095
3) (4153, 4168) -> 0.084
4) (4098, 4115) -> 0.091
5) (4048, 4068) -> 0.094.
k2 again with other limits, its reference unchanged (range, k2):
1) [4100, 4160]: 1.16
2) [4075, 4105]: 1.81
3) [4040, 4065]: 1.32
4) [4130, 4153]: 1.15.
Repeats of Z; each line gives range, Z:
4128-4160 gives 4159.0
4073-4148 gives 4089.0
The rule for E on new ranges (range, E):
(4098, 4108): 10.6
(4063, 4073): 8.4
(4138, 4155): 10.6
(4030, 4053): 8.6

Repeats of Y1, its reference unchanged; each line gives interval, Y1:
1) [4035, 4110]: 0.2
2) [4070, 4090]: 0.7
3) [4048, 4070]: 0.0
